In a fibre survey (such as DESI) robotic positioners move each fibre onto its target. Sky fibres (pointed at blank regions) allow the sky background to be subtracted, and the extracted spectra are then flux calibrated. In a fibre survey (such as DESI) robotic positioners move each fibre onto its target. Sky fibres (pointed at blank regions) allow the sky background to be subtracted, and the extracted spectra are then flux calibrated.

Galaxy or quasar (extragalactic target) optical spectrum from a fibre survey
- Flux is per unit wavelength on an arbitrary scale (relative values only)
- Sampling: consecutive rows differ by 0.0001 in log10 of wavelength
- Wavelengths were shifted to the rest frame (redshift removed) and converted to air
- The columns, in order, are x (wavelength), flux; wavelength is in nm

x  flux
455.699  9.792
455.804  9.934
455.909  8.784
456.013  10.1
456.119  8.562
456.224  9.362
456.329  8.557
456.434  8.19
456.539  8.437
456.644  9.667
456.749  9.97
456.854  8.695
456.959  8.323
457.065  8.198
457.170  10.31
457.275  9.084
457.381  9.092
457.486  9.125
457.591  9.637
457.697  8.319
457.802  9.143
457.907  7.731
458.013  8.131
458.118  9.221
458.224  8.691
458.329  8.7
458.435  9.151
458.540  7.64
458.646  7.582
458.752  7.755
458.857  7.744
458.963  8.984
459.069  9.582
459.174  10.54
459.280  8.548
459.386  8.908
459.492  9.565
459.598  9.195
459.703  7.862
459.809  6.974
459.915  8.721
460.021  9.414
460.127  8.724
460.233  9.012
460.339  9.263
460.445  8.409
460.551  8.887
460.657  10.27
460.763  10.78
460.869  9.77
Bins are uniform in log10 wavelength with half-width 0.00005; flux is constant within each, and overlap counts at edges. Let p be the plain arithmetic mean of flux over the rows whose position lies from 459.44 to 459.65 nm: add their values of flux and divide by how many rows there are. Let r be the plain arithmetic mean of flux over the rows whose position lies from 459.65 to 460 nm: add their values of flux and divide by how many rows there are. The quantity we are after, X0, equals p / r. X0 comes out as 1.19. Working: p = 9.4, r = 7.9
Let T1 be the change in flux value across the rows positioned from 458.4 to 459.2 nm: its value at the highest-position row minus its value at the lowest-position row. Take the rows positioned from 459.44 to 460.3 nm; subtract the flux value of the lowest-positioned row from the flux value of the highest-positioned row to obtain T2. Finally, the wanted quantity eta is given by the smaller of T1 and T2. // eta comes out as -0.6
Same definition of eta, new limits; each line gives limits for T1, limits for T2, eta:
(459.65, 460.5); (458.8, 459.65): 0.5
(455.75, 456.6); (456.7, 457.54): -1.5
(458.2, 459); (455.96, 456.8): -0.1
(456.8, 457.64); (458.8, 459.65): 0.9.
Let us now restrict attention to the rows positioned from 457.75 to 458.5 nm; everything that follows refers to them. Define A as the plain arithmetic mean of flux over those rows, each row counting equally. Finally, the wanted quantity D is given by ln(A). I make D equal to 2.16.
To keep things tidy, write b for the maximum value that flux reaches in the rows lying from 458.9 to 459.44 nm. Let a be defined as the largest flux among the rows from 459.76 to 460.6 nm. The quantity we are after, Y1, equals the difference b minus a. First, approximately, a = 9.414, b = 10.54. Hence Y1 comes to 1.13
